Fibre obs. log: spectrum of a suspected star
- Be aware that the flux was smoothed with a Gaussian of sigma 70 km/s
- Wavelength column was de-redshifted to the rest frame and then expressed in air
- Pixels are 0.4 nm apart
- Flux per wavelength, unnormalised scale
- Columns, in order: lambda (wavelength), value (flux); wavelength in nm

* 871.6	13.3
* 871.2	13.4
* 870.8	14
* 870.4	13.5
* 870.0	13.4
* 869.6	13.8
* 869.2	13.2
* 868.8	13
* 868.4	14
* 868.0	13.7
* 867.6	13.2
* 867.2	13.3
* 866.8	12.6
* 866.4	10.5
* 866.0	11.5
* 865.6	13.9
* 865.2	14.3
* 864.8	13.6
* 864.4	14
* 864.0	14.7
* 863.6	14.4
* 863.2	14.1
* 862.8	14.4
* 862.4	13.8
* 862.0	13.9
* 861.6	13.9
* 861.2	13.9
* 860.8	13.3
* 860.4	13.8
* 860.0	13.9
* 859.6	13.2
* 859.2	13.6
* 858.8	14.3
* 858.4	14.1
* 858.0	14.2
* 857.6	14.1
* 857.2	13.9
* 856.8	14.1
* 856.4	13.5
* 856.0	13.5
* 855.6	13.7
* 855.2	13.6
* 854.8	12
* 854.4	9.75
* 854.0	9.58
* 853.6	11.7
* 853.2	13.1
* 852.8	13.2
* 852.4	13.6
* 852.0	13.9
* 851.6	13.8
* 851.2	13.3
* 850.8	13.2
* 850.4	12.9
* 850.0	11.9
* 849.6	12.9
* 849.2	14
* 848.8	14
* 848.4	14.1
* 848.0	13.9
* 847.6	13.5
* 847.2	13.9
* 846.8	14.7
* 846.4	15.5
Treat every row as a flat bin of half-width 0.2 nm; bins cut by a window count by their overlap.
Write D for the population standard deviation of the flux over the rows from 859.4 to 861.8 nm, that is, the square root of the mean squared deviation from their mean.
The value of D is 0.30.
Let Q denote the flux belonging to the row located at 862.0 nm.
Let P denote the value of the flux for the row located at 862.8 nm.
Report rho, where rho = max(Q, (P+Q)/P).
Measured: 13.9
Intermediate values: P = 14.4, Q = 13.9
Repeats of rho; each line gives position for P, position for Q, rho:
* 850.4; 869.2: 13.2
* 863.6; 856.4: 13.5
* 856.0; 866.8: 12.6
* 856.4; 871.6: 13.3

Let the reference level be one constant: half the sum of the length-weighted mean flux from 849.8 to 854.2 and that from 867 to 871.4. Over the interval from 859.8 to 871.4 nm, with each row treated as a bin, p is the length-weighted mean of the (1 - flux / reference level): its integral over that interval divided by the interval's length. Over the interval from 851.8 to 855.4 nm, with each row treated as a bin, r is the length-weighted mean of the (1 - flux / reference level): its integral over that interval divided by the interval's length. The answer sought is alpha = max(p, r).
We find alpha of 0.065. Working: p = -0.033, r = 0.06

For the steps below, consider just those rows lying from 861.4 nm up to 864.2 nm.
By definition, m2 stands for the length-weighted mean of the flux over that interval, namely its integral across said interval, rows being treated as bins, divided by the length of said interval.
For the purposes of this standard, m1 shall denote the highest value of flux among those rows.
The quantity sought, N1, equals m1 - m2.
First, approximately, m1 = 14.7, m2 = 14.17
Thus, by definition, 0.5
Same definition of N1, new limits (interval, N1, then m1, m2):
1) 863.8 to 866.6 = 1.5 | 14.7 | 13.21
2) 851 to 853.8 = 0.7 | 13.9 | 13.23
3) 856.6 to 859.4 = 0.3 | 14.3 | 14.04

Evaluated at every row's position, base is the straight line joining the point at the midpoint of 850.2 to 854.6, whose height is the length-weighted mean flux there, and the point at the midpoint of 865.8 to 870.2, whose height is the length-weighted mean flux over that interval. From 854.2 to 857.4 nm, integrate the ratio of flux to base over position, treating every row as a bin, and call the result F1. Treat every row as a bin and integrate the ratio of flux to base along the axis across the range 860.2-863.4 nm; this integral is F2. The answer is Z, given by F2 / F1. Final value 1.06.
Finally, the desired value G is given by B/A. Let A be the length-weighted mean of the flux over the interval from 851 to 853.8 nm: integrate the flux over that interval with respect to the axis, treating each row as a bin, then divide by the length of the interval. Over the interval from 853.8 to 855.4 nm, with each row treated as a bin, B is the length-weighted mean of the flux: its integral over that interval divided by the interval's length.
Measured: 0.85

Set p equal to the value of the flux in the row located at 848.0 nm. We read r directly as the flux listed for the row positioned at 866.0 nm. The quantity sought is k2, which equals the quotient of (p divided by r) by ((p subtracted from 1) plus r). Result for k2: -0.9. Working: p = 13.9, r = 11.5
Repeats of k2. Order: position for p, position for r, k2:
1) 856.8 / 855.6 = 1.7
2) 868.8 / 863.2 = 0.4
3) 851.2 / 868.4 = 0.6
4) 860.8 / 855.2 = 0.8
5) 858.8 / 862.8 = 0.9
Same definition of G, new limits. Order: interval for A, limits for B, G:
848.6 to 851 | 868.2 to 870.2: 1.03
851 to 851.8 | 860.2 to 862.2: 1.02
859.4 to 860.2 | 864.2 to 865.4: 1.03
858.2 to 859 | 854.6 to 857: 0.94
